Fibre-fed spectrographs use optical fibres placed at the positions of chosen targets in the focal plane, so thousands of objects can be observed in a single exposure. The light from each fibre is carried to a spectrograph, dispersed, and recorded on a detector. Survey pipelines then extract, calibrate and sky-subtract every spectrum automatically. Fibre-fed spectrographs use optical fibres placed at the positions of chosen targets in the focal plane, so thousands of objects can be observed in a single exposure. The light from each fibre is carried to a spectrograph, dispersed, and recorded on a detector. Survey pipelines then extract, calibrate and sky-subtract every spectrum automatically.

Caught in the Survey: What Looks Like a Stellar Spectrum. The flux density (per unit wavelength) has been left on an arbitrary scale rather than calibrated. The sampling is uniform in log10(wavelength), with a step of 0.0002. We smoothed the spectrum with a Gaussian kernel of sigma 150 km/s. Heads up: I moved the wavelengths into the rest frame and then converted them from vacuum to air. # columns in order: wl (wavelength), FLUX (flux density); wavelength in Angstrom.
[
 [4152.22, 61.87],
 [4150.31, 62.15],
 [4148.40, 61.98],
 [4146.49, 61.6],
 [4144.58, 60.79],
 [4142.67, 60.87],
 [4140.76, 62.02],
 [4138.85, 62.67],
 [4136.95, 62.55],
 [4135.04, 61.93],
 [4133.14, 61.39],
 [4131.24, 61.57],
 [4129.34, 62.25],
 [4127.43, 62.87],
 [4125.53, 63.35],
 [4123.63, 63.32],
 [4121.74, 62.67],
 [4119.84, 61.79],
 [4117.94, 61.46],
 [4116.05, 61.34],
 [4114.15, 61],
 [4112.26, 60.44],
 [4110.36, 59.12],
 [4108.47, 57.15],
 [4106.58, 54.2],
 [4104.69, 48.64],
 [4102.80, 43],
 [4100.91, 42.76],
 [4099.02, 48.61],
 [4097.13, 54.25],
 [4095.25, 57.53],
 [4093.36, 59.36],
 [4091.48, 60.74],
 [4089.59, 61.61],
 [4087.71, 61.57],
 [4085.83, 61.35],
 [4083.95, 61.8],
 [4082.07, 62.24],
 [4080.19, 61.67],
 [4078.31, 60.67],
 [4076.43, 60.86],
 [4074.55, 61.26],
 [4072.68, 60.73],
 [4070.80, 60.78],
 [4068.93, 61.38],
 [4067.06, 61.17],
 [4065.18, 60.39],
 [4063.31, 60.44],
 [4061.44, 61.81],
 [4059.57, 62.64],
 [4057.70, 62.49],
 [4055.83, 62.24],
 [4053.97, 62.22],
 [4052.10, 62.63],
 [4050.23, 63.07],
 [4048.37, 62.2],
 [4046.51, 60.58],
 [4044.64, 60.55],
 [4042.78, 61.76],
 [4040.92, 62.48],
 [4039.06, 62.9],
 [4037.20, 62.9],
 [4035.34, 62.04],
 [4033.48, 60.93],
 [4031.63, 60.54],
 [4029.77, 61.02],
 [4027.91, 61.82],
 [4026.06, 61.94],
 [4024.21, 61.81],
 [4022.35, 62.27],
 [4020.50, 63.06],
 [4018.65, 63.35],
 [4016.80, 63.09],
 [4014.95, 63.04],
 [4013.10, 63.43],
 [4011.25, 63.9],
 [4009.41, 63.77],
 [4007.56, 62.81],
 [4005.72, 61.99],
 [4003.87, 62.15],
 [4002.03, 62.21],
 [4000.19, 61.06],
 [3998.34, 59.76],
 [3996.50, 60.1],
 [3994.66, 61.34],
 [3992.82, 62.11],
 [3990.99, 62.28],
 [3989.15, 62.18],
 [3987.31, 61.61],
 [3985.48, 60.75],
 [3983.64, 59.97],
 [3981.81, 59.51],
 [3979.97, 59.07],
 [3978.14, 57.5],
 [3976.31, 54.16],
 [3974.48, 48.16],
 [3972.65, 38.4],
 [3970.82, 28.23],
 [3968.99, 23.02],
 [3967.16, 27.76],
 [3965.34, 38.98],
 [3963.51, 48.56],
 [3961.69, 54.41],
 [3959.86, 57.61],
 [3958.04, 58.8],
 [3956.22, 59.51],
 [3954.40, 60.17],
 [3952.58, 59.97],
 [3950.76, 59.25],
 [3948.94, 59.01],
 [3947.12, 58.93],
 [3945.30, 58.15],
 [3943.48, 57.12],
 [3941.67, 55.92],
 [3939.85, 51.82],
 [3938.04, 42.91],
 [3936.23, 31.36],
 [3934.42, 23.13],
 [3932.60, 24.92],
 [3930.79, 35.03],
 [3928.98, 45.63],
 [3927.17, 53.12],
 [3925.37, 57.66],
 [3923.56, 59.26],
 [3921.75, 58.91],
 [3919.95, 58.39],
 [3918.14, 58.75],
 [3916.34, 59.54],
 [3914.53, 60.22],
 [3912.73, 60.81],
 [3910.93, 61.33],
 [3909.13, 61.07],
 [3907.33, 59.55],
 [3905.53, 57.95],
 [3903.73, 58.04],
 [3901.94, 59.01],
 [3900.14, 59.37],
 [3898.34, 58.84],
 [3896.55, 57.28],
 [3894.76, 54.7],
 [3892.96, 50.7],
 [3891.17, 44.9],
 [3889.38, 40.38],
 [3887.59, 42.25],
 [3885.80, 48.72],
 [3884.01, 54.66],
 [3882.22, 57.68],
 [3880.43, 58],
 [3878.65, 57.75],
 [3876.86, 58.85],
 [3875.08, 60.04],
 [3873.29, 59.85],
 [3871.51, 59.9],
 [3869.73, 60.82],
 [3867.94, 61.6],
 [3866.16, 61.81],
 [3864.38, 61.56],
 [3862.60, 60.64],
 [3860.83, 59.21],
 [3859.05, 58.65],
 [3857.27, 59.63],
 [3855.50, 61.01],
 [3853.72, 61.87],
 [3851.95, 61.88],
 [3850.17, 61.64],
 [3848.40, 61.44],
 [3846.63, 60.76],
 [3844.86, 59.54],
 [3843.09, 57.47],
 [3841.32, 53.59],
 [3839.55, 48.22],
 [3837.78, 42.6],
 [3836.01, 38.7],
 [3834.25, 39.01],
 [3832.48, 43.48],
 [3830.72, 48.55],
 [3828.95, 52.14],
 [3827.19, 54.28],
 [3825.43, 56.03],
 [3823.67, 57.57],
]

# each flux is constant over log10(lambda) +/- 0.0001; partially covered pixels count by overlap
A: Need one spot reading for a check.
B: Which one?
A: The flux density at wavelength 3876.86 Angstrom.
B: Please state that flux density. 58.85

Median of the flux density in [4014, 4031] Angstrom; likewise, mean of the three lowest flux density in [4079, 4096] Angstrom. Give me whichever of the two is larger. 62.3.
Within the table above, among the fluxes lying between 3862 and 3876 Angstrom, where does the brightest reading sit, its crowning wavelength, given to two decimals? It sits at 3866.16 Angstrom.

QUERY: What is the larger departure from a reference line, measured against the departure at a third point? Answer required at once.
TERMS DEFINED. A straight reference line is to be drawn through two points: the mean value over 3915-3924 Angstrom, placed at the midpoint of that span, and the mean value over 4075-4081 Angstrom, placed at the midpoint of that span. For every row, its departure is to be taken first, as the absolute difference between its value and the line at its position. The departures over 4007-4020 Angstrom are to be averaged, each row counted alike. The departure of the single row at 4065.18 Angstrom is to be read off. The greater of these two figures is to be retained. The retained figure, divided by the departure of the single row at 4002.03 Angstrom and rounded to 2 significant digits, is 1.5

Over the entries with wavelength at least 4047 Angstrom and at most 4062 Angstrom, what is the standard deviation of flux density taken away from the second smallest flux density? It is 62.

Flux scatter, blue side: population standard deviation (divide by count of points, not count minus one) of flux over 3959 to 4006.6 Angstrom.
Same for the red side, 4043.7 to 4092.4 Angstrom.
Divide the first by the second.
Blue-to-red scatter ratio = 15.3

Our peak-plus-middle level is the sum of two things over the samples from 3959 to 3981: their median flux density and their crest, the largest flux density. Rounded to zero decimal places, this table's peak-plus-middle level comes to 107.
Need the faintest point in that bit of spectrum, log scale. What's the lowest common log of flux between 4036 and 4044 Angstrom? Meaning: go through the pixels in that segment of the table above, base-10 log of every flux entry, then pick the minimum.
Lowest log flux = 1.79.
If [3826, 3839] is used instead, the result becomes 1.59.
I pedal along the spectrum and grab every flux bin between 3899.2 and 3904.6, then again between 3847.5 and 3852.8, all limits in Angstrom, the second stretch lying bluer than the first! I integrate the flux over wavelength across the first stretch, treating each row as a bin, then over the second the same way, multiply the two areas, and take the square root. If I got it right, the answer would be 322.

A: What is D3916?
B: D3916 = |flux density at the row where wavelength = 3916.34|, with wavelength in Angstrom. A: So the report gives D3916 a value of 60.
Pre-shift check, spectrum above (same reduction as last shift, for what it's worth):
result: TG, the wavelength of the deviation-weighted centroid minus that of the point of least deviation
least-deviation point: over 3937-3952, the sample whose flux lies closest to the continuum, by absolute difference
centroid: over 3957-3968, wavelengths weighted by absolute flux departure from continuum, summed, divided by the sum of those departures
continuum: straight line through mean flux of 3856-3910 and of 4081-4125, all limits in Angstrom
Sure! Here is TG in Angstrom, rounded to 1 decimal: 22.1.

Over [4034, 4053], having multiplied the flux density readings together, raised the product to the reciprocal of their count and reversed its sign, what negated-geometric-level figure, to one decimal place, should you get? -62.1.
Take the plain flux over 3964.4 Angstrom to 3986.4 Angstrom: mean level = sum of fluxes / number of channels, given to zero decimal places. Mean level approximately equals 46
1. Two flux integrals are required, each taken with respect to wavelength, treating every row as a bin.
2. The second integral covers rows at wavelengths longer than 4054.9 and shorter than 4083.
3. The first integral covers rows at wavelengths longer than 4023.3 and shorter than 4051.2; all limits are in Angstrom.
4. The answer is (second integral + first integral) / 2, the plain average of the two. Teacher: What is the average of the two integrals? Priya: 1724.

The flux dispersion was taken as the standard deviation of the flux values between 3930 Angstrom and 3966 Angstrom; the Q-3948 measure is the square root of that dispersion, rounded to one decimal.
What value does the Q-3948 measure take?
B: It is 3.5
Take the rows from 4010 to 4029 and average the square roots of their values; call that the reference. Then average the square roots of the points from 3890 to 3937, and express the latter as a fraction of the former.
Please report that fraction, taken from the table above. 0.91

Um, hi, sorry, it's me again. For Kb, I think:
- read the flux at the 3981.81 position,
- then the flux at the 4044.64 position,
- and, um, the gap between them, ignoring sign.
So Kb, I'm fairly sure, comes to 1.0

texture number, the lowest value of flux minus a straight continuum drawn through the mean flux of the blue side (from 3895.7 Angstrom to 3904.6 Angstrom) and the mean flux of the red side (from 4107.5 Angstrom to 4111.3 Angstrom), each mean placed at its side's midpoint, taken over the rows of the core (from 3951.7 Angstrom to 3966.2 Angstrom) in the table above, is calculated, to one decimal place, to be -19.4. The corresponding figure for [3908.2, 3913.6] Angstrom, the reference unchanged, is 2.3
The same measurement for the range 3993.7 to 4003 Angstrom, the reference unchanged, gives 1.4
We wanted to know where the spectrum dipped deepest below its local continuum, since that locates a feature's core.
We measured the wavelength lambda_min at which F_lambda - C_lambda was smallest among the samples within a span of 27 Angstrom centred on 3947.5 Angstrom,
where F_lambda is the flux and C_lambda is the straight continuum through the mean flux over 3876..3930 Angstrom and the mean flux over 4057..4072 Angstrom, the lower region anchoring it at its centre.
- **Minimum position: 3934.42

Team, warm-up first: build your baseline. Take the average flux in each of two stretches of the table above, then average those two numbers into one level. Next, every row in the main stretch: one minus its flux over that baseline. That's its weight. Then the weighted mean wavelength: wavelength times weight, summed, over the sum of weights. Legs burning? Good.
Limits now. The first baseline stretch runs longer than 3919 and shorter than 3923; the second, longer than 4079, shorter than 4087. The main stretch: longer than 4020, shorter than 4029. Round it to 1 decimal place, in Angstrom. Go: 4023.7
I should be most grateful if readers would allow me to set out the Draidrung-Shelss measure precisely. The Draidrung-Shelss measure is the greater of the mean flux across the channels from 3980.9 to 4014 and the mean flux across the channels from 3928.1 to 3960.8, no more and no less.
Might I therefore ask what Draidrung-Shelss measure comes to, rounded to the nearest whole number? 62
